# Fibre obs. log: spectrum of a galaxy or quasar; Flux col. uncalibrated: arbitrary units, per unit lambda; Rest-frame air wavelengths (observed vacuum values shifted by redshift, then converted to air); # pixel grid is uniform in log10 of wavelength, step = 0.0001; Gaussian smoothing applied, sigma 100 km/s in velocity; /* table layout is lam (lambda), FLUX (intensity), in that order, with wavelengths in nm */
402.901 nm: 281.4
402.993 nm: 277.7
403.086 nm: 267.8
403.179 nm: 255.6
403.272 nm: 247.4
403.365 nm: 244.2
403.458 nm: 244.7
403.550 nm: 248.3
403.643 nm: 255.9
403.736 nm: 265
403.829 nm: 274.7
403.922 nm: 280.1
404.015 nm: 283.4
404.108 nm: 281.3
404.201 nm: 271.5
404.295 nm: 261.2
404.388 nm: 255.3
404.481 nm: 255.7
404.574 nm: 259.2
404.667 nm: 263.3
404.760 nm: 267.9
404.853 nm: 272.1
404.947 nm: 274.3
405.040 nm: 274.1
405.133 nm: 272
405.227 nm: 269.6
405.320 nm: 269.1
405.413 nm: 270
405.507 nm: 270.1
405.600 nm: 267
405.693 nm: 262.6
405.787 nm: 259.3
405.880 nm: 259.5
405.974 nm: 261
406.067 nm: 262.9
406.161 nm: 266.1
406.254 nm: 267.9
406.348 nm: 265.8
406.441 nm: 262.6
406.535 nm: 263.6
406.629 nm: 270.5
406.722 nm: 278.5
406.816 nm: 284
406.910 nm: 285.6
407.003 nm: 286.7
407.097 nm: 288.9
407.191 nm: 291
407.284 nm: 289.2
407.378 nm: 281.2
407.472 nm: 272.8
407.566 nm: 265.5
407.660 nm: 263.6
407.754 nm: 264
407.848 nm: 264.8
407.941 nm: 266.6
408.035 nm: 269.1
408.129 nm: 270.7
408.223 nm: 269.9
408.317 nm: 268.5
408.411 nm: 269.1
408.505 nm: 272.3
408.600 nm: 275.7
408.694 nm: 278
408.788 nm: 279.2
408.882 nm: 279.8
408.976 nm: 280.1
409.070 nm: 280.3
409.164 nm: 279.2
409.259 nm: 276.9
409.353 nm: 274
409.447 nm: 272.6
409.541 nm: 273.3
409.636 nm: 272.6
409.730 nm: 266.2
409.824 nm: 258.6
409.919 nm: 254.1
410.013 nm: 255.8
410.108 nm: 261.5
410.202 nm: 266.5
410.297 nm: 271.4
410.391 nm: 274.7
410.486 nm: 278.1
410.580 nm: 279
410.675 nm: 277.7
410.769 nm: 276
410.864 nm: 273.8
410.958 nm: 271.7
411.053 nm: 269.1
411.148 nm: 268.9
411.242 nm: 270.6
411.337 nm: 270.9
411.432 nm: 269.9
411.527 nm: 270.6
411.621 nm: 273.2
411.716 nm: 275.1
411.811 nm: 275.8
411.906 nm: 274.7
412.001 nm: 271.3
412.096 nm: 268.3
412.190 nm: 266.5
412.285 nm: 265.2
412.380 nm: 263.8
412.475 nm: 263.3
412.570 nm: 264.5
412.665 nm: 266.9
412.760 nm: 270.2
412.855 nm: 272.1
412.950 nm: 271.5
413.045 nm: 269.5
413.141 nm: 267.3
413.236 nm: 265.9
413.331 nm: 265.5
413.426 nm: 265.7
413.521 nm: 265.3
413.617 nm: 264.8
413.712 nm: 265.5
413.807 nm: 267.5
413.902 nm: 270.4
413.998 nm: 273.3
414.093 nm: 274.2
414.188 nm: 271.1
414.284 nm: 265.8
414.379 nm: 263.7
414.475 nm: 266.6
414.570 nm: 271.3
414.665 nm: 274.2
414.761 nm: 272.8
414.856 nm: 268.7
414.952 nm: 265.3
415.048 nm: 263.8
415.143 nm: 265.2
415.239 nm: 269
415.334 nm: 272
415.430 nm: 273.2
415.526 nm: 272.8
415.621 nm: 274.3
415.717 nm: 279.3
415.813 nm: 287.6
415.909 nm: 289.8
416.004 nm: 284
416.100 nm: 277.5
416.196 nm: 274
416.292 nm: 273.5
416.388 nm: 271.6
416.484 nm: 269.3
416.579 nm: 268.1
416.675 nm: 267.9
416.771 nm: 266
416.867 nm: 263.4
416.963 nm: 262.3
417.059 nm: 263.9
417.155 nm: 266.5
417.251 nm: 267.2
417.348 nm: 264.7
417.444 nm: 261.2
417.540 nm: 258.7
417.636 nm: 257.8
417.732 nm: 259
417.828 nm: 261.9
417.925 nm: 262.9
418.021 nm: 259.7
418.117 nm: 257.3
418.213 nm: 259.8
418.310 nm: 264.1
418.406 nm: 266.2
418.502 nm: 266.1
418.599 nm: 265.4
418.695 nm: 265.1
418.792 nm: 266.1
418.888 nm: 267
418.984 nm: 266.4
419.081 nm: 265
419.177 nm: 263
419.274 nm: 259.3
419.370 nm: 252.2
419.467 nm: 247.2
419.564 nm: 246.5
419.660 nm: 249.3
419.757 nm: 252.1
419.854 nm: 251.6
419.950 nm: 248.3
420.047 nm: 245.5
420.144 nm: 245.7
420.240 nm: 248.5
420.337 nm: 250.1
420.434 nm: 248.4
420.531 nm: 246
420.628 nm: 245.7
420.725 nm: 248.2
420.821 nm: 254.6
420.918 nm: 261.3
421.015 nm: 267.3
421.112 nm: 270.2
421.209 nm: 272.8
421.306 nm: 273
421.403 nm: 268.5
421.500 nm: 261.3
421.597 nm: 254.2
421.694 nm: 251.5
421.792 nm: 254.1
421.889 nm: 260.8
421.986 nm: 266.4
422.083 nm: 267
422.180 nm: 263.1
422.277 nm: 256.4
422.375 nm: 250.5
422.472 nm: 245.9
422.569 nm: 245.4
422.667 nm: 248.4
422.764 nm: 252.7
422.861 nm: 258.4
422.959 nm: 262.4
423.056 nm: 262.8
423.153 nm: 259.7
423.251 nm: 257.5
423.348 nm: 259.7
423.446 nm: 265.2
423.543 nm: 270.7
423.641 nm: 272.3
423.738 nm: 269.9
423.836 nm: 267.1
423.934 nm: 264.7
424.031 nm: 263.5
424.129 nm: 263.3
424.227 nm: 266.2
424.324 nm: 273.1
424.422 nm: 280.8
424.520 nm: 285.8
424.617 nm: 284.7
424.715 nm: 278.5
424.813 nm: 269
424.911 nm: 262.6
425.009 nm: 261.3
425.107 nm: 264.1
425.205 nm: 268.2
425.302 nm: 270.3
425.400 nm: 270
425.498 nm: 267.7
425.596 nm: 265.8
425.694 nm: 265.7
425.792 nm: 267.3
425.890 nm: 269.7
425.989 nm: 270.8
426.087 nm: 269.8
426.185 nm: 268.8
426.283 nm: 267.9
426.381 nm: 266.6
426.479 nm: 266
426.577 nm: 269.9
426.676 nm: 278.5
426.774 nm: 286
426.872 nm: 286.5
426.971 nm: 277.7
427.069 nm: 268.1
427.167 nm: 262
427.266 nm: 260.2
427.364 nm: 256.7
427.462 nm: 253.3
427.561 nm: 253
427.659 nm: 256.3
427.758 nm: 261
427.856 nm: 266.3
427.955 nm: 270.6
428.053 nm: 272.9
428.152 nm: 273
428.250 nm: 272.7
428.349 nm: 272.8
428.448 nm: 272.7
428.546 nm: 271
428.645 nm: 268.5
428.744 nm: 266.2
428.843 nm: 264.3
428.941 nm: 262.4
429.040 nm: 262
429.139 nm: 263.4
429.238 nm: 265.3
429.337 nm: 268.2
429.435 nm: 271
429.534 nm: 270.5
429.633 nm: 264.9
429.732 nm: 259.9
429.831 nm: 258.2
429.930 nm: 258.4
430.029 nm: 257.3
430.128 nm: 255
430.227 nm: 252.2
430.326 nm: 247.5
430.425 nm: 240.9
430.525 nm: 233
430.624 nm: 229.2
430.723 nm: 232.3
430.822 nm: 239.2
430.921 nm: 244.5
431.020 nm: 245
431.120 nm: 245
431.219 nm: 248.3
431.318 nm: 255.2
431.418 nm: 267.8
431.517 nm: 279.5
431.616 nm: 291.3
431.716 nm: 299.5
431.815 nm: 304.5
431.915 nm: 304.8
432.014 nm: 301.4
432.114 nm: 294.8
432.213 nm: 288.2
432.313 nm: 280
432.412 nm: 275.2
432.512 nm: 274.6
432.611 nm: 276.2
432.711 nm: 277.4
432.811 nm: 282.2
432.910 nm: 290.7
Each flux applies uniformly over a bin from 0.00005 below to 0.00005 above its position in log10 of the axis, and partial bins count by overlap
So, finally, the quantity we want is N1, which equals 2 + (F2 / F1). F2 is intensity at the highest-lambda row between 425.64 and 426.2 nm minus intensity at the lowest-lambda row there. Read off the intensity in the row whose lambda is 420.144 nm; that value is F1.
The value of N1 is 2.013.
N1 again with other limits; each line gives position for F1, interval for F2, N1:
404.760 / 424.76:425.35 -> 2.005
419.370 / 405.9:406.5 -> 2.006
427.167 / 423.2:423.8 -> 2.047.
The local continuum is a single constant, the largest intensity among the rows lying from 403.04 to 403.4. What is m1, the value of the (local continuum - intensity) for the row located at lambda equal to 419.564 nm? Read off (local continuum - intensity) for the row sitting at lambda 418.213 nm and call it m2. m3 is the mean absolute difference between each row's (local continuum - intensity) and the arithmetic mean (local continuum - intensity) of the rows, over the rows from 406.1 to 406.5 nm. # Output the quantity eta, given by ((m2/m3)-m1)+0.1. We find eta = -16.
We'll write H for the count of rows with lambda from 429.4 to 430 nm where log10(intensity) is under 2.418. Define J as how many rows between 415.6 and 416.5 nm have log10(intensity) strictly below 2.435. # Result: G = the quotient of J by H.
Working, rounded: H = 3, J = 2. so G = 0.67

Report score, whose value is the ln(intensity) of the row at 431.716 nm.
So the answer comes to 5.70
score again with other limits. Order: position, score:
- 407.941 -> 5.59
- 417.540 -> 5.56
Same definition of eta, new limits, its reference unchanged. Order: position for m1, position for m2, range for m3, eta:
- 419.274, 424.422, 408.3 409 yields -12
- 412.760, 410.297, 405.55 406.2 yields 1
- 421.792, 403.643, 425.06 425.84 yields -6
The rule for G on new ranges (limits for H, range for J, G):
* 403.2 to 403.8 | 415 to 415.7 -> 0.80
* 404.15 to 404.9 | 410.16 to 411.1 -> 1.00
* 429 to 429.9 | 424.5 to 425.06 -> 1.50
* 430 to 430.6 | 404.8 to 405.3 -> 0.50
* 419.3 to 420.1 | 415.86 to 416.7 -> 0.50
